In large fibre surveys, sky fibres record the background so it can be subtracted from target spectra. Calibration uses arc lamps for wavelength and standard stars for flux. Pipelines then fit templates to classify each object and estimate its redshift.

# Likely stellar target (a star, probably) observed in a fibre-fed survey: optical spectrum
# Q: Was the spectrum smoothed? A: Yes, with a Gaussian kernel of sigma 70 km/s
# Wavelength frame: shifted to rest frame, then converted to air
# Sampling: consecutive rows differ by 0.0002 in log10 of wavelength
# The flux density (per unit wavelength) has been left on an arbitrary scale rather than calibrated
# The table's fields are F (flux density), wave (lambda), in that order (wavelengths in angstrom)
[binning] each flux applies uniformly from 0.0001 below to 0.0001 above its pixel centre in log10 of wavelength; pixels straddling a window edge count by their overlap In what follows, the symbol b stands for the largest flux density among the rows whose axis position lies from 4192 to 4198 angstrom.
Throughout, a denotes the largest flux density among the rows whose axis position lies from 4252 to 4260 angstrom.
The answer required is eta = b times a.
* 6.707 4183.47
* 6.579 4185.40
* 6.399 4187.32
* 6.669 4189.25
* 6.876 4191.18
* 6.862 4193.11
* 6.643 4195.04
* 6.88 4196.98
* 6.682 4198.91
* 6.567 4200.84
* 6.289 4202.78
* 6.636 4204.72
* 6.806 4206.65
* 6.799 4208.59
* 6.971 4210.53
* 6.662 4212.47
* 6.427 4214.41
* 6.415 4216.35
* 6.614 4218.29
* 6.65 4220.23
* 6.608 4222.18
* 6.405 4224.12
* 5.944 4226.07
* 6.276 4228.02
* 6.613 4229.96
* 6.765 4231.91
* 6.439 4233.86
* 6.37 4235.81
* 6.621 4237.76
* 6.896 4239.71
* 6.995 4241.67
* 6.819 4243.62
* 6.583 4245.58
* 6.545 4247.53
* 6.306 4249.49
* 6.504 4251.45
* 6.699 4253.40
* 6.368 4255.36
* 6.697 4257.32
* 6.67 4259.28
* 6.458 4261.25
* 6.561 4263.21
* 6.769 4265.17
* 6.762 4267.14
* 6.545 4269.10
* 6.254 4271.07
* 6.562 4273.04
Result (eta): 46.1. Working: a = 6.699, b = 6.88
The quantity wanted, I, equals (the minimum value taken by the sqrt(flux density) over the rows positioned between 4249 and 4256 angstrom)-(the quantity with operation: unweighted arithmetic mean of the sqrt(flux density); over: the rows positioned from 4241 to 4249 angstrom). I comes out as -0.08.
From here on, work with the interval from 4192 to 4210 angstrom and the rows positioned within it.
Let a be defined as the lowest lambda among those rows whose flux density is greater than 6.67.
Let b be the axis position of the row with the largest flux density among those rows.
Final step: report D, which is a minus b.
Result -3.9 angstrom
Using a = 4193.11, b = 4196.98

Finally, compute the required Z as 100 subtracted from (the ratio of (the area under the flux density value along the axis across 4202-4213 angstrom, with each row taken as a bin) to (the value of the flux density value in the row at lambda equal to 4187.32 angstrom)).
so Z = -88.5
